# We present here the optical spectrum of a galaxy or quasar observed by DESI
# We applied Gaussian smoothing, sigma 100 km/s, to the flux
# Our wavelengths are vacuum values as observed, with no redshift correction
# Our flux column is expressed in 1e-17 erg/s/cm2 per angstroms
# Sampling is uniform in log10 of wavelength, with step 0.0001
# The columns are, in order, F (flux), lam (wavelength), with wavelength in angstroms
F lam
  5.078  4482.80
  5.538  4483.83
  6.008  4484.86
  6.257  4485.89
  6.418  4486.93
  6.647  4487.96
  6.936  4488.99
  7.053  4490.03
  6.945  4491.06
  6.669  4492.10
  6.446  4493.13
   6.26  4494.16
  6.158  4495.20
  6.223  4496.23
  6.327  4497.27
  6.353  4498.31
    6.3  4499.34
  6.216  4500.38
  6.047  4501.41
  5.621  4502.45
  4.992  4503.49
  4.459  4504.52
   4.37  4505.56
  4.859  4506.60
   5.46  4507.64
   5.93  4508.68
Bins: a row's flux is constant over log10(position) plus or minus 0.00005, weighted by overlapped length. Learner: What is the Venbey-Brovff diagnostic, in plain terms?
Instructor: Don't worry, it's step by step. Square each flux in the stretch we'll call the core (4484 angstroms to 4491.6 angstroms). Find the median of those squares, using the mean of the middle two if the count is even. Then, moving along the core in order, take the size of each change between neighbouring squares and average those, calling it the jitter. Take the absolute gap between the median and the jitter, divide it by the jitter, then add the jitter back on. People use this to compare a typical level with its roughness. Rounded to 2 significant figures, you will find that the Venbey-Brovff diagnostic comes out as 19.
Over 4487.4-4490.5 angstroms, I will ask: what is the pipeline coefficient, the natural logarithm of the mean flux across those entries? 1.93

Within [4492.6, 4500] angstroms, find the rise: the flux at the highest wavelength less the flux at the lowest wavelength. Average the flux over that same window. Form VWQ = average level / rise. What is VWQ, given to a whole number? -43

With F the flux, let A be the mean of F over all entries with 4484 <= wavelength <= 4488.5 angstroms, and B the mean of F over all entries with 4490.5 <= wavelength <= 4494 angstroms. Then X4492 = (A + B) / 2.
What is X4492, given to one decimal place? 6.5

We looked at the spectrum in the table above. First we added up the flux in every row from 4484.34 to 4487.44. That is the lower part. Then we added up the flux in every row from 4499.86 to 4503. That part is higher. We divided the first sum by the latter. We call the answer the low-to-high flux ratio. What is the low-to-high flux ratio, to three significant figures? 1.04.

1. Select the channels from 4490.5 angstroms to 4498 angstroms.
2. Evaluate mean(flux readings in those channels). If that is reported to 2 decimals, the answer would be 6.43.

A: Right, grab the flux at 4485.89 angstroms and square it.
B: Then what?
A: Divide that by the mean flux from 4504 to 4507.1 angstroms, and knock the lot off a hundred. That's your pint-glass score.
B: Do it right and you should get 91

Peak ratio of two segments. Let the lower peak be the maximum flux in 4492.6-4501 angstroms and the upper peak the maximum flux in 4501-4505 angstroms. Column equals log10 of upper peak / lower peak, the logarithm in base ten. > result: -0.03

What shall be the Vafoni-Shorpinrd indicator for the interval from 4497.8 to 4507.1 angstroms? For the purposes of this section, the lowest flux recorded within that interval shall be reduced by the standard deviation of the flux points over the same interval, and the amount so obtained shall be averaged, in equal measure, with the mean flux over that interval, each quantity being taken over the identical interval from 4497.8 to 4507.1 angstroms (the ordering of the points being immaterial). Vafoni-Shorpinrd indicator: 4.5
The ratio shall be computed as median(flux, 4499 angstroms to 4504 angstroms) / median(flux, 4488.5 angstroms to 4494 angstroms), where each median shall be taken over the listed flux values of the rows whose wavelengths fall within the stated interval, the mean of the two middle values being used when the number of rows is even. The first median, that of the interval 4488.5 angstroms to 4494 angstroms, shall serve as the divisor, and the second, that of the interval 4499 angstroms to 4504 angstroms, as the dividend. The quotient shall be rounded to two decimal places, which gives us 0.87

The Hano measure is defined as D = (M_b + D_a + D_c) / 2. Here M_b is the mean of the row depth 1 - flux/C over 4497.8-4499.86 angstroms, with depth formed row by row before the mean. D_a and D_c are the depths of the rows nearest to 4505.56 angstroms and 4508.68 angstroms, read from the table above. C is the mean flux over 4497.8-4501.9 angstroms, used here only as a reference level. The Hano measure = 0.17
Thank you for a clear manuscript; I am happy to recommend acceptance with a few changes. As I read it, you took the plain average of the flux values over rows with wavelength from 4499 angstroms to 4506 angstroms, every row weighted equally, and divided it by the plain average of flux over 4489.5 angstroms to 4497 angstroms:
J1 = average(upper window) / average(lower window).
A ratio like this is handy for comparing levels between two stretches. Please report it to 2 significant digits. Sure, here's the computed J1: 0.83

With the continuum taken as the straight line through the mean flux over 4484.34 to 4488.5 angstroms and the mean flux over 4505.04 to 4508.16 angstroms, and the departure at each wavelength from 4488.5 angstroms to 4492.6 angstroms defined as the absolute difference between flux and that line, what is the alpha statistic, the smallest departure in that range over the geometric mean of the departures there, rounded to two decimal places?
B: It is 0.87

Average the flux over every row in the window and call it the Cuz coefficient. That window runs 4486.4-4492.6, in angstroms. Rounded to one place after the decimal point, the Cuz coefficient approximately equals 6.8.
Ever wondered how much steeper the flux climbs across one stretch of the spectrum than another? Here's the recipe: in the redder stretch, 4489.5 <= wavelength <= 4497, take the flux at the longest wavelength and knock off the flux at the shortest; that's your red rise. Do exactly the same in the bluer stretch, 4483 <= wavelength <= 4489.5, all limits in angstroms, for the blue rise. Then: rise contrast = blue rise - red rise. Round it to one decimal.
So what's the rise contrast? 2.2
